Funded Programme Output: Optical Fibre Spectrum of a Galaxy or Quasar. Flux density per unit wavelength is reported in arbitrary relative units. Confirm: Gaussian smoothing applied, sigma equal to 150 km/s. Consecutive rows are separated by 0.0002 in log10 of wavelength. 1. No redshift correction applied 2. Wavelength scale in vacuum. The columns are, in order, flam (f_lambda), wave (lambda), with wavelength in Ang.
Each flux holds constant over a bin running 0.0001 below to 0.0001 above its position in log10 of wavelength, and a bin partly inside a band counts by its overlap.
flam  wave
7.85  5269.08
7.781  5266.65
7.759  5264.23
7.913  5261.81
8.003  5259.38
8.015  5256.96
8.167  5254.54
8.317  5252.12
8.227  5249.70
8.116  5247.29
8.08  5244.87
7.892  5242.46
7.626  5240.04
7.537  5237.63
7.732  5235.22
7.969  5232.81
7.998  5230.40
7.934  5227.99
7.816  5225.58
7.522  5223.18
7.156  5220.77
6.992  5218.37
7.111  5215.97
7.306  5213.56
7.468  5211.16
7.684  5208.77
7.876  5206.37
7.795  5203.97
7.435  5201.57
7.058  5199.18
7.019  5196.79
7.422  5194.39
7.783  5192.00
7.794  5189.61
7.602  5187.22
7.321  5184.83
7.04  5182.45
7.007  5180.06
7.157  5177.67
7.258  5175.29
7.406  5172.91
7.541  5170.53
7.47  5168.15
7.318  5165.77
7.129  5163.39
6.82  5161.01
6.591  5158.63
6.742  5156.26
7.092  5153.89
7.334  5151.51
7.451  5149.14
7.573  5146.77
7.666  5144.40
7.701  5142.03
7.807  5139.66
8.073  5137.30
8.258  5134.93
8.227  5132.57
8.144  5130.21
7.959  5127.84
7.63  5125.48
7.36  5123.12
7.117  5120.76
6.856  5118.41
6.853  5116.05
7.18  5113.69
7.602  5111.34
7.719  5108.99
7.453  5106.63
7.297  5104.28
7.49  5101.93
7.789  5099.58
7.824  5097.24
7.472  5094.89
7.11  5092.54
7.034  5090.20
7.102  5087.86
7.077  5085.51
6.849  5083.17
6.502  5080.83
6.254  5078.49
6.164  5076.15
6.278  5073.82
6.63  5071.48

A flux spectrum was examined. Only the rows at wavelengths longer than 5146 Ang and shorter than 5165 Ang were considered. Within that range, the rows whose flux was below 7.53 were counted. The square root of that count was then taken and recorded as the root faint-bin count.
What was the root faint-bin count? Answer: 2.6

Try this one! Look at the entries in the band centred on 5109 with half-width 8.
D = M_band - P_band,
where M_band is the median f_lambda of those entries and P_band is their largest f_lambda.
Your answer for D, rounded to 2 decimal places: -0.27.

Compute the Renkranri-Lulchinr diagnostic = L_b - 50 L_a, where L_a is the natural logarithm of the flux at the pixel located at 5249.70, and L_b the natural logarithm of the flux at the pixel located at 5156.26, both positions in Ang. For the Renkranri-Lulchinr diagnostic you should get -103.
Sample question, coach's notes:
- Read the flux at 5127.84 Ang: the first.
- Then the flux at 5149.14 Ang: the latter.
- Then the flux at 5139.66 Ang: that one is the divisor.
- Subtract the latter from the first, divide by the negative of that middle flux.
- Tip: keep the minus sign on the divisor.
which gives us -0.07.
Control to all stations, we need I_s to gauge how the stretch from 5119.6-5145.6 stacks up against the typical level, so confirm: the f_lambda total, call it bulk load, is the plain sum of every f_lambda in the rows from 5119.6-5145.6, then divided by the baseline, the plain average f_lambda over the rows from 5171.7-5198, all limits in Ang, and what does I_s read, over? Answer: 11.7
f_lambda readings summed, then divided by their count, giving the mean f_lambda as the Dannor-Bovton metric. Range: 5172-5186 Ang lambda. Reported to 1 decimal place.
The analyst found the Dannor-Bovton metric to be 7.2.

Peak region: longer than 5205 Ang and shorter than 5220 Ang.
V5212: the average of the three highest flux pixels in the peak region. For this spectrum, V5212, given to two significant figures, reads 7.7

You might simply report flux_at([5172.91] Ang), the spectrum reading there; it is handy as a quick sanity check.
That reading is 7.406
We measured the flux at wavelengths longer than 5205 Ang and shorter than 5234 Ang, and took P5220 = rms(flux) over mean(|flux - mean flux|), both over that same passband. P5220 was 24.4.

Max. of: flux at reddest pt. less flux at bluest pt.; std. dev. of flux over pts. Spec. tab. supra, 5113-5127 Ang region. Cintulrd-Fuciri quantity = 0.45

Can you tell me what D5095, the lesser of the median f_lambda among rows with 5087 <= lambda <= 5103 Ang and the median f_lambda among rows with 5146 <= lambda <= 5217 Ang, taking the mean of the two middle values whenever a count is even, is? 7.33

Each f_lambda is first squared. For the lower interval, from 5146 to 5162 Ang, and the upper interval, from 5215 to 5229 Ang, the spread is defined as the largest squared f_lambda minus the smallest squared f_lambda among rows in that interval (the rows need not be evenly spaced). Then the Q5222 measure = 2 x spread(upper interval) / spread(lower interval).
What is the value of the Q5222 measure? 2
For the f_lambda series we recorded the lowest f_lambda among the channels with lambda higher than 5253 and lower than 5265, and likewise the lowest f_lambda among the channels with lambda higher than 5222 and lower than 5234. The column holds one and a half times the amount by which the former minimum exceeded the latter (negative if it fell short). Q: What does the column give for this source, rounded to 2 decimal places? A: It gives 0.36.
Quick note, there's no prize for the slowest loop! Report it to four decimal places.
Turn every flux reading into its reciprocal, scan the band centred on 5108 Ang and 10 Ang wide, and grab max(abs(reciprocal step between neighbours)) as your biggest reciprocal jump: 0.0046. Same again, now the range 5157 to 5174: 0.0064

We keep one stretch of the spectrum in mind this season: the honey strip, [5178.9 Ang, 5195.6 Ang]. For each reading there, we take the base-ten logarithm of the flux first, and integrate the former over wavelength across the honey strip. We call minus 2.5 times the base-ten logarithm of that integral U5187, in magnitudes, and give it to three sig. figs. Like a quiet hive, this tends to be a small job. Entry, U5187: -2.91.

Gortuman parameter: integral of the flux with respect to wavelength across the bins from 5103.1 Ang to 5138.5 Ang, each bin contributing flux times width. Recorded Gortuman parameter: 268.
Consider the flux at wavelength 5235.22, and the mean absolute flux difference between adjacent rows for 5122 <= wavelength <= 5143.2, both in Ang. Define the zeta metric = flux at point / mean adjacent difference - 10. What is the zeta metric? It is 33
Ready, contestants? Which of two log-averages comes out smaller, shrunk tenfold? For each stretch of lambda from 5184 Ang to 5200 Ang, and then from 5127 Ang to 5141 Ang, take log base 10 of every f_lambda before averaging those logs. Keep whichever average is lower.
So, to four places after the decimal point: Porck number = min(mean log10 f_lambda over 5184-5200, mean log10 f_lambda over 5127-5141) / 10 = 0.0871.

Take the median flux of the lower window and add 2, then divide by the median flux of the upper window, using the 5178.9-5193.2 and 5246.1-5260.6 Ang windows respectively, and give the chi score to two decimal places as 1.16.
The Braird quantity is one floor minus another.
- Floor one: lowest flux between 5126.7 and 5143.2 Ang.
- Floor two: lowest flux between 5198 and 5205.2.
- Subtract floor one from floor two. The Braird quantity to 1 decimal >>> -0.6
